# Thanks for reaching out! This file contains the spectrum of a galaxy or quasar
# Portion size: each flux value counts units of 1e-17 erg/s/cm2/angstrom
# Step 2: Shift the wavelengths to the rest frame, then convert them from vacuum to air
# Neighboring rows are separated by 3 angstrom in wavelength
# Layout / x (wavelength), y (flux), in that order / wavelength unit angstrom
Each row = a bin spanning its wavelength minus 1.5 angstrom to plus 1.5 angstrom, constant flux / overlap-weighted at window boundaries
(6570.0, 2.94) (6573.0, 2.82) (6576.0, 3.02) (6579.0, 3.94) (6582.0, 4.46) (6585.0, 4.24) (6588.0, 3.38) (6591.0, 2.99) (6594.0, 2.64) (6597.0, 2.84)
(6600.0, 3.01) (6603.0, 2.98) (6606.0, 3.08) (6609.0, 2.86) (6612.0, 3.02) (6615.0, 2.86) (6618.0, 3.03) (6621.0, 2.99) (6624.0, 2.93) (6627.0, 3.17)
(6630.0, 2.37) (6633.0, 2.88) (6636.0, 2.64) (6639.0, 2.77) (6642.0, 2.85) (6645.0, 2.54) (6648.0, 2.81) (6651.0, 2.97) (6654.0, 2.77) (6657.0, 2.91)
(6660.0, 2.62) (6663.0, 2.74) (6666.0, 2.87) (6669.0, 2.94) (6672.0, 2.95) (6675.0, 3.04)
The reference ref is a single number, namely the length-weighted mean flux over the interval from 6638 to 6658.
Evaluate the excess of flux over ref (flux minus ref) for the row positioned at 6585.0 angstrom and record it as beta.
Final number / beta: 1.44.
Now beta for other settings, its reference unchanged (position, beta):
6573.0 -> 0.02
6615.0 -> 0.06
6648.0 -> 0.01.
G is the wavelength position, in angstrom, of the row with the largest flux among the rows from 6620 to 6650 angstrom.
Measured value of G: 6627.0 angstrom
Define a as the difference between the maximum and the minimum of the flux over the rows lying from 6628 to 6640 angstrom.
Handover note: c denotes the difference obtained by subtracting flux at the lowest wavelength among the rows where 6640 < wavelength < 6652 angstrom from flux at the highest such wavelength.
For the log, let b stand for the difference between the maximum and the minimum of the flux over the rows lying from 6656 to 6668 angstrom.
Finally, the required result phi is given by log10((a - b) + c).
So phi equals -0.5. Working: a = 0.51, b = 0.29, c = 0.12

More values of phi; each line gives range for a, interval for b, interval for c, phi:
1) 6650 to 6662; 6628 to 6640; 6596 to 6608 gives -1.1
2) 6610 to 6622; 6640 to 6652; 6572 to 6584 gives 0.1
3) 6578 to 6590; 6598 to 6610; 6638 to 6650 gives 0.0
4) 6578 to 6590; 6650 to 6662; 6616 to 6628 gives -0.1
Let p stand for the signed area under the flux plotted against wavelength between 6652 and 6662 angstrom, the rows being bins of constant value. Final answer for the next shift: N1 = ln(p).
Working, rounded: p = 28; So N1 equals 3.32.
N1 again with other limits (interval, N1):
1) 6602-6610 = 3.17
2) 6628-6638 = 3.28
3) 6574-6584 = 3.63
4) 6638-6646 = 3.08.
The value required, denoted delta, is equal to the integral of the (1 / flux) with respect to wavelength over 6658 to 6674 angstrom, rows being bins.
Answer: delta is 5.66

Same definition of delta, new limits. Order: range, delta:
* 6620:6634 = 4.94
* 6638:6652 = 5.05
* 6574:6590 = 4.37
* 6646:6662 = 5.72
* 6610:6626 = 5.39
